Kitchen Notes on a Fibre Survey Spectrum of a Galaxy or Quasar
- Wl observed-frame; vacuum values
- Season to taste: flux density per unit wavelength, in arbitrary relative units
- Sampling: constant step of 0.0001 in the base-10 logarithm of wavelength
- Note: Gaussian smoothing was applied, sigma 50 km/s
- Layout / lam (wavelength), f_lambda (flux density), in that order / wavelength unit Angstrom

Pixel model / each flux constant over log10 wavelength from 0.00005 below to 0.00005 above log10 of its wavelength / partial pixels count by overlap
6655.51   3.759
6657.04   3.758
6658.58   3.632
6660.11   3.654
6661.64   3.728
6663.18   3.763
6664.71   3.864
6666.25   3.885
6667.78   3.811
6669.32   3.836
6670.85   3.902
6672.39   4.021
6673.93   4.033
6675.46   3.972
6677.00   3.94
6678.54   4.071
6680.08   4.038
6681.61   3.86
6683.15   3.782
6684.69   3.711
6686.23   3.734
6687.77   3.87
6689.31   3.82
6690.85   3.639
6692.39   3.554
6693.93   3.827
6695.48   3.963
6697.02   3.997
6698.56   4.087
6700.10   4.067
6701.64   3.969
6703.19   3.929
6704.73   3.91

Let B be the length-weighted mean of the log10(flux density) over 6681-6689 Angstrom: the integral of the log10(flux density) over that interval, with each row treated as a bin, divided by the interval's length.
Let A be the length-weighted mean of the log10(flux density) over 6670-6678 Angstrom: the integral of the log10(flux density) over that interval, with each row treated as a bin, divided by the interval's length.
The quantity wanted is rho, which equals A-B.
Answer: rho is 0.02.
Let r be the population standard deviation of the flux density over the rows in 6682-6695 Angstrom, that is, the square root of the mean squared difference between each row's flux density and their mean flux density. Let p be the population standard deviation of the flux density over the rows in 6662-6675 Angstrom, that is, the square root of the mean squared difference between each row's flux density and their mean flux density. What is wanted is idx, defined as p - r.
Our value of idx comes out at -0.010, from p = 0.09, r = 0.10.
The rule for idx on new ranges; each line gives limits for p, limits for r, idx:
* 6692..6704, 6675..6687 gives 0.030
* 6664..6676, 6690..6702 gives -0.106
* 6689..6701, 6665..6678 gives 0.107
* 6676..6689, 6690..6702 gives -0.060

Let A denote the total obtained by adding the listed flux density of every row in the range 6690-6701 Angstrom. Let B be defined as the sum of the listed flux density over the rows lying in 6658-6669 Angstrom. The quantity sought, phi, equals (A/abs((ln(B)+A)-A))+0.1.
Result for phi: 8.40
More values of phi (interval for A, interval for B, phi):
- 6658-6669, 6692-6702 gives 8.05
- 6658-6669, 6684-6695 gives 8.17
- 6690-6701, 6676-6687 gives 8.32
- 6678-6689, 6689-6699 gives 8.32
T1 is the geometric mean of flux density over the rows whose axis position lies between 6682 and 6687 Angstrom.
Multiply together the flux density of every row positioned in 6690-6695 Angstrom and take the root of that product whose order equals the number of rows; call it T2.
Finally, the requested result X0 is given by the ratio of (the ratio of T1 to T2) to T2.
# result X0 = 0.278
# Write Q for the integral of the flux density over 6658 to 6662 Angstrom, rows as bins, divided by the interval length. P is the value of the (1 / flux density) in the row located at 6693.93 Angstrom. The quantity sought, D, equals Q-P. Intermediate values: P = 0.261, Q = 3.67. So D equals 3.41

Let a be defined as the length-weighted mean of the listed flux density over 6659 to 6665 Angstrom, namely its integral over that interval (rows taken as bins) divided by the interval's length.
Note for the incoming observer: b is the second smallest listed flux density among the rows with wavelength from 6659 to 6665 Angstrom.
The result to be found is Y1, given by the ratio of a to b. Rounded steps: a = 3.74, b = 3.728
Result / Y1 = 1.00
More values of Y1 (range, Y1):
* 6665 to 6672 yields 1.01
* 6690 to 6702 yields 1.07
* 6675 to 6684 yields 1.02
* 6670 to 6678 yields 1.01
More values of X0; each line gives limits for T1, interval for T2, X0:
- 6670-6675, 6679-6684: 0.263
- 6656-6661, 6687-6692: 0.258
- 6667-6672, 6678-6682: 0.242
